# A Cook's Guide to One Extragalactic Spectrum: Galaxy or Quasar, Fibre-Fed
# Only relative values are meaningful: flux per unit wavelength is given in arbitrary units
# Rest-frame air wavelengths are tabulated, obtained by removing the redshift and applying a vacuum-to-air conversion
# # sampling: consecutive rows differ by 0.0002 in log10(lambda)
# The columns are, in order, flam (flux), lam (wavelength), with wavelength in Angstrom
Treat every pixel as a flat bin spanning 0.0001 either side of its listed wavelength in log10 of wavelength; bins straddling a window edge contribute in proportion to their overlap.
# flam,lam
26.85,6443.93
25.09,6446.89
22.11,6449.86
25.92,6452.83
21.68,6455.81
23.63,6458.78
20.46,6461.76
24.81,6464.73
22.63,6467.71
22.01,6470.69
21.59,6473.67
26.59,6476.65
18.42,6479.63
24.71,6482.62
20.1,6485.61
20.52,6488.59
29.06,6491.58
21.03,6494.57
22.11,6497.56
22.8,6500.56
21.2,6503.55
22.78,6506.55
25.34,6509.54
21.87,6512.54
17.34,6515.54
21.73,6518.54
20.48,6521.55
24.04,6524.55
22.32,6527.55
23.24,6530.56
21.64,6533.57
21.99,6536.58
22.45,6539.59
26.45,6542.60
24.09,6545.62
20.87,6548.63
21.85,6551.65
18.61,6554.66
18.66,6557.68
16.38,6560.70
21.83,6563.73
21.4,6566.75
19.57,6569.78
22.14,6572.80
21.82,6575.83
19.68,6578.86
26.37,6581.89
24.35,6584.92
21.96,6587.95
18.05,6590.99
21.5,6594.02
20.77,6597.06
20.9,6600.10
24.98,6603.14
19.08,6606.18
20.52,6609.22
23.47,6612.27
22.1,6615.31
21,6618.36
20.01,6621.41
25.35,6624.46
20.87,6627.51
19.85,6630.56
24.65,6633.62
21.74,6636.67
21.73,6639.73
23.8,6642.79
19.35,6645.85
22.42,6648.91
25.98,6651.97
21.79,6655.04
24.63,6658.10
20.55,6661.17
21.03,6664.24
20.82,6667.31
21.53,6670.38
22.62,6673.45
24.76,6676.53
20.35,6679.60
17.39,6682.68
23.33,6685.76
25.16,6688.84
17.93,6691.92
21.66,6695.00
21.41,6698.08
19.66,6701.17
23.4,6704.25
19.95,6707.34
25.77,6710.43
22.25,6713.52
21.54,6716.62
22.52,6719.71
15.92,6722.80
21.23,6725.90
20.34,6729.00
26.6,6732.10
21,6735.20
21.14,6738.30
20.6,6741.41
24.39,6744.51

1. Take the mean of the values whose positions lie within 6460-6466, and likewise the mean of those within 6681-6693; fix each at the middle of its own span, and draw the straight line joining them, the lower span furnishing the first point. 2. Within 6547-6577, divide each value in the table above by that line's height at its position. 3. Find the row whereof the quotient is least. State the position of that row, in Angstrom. 6560.70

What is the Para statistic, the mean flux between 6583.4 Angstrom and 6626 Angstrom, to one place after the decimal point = 21.7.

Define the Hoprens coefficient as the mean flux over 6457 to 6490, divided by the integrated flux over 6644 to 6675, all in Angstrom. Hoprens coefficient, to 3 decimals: 0.033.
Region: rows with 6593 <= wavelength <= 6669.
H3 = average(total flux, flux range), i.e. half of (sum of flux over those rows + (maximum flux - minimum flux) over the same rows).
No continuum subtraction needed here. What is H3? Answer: 278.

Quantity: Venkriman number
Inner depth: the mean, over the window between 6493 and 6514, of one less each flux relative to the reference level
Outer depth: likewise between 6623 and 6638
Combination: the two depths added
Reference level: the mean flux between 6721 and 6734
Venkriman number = -0.14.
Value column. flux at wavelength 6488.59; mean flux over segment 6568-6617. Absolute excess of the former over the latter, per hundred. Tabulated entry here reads 0.01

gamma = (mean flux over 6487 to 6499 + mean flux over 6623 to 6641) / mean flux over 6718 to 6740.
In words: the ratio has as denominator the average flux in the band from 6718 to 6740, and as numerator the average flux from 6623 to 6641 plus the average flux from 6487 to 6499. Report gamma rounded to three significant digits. 2.14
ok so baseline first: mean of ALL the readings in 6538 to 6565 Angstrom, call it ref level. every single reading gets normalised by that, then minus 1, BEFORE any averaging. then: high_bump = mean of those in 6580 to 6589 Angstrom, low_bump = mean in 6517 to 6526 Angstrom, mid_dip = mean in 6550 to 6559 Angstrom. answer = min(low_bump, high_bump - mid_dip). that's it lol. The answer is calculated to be 0.04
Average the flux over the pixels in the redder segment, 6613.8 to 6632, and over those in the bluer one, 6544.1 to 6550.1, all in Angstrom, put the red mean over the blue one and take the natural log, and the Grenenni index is -0.043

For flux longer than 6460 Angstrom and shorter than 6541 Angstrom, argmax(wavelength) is 6491.58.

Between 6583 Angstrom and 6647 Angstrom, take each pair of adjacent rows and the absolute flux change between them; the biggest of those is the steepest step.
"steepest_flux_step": 5.9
